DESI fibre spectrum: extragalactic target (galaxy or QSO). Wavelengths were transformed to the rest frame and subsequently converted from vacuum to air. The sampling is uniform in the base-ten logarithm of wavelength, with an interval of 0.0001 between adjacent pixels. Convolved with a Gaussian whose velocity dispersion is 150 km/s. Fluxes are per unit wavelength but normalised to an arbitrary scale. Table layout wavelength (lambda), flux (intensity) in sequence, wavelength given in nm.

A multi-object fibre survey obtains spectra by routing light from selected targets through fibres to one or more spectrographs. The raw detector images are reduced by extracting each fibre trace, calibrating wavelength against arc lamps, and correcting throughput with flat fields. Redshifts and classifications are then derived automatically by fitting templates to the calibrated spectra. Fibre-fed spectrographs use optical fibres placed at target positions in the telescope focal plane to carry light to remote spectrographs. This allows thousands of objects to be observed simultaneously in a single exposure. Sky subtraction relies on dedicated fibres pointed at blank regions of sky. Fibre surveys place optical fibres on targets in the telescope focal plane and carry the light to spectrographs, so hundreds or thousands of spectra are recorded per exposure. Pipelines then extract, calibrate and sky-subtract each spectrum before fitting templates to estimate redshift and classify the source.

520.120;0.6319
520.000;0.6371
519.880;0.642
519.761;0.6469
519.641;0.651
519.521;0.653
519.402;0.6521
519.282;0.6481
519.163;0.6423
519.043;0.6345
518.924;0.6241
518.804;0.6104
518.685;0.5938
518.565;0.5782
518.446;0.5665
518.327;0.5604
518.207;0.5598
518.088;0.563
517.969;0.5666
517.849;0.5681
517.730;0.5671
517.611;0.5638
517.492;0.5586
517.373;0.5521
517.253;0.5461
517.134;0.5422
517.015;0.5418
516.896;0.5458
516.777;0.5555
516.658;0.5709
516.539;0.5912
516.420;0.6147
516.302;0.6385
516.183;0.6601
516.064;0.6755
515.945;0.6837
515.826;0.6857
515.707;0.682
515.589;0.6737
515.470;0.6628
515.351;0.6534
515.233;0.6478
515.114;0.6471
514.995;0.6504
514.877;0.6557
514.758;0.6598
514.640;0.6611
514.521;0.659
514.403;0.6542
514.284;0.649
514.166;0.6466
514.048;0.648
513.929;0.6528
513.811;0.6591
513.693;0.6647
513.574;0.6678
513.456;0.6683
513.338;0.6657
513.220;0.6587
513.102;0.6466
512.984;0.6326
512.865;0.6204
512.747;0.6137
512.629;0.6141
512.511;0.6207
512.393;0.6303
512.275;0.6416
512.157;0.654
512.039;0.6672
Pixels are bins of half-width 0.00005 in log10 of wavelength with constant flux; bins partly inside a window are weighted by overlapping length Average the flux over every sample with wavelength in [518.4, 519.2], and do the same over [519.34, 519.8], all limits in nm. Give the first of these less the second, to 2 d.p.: -0.04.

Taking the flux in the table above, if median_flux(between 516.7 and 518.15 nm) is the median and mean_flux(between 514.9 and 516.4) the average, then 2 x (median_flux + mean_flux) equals 2.44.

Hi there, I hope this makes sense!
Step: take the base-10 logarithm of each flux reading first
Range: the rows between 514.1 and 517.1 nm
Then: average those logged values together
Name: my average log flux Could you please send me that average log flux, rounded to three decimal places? -0.196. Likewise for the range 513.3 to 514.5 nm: -0.182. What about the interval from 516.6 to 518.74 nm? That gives -0.251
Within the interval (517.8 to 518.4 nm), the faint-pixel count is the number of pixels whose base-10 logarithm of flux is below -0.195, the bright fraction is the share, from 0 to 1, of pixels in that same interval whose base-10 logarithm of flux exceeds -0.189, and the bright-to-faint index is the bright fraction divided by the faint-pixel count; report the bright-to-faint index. 0.00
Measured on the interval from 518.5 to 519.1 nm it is 0.00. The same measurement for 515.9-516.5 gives 0.60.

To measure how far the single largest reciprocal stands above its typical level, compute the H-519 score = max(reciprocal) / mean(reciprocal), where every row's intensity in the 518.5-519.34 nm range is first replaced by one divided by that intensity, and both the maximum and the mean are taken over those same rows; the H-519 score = 1.07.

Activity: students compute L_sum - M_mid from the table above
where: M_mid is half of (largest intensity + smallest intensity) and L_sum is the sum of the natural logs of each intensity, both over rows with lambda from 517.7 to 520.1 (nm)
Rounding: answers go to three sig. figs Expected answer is -10.6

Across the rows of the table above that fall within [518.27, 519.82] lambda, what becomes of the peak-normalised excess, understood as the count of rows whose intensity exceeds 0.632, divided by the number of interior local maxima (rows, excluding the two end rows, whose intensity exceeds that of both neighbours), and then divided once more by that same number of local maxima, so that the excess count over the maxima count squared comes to 7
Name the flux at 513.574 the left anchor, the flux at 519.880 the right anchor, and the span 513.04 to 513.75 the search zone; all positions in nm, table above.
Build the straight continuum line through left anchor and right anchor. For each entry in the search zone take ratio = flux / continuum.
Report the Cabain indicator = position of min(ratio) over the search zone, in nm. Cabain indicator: 513.102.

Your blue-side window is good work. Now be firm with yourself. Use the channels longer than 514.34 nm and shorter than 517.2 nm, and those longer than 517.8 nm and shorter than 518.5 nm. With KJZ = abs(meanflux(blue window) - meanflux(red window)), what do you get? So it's 0.070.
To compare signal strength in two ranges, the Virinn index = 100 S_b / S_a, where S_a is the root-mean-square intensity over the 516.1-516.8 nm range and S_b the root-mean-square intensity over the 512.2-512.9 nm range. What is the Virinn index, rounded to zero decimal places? 103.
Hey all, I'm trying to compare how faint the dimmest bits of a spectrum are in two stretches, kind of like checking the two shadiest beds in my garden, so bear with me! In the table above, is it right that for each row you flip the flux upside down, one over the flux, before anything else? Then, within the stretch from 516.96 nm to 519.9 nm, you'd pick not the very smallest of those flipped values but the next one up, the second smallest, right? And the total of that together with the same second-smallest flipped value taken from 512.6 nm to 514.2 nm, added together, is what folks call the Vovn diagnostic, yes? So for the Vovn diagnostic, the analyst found 3.03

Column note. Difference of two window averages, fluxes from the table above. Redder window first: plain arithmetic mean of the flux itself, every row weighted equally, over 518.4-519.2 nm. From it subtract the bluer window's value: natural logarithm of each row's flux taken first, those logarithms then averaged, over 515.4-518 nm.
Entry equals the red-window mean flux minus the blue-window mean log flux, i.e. 1.12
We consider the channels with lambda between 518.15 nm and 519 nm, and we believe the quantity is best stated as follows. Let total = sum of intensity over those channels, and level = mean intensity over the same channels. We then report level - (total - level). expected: -2.92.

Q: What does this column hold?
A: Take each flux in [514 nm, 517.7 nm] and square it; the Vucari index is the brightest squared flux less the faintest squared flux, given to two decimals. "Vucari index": 0.18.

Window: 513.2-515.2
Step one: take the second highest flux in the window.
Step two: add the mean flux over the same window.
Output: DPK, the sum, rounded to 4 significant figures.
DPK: 1.325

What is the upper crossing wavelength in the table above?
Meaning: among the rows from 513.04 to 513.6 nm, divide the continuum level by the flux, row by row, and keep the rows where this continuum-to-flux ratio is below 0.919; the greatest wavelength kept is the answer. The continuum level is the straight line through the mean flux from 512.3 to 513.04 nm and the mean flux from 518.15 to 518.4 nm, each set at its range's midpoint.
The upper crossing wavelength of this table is 513.574 nm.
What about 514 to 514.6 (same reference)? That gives 514.521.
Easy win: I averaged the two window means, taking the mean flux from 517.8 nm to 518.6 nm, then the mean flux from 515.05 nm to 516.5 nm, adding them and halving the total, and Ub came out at 0.61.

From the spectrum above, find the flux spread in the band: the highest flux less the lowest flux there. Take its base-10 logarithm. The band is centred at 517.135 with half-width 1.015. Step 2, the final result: -0.93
